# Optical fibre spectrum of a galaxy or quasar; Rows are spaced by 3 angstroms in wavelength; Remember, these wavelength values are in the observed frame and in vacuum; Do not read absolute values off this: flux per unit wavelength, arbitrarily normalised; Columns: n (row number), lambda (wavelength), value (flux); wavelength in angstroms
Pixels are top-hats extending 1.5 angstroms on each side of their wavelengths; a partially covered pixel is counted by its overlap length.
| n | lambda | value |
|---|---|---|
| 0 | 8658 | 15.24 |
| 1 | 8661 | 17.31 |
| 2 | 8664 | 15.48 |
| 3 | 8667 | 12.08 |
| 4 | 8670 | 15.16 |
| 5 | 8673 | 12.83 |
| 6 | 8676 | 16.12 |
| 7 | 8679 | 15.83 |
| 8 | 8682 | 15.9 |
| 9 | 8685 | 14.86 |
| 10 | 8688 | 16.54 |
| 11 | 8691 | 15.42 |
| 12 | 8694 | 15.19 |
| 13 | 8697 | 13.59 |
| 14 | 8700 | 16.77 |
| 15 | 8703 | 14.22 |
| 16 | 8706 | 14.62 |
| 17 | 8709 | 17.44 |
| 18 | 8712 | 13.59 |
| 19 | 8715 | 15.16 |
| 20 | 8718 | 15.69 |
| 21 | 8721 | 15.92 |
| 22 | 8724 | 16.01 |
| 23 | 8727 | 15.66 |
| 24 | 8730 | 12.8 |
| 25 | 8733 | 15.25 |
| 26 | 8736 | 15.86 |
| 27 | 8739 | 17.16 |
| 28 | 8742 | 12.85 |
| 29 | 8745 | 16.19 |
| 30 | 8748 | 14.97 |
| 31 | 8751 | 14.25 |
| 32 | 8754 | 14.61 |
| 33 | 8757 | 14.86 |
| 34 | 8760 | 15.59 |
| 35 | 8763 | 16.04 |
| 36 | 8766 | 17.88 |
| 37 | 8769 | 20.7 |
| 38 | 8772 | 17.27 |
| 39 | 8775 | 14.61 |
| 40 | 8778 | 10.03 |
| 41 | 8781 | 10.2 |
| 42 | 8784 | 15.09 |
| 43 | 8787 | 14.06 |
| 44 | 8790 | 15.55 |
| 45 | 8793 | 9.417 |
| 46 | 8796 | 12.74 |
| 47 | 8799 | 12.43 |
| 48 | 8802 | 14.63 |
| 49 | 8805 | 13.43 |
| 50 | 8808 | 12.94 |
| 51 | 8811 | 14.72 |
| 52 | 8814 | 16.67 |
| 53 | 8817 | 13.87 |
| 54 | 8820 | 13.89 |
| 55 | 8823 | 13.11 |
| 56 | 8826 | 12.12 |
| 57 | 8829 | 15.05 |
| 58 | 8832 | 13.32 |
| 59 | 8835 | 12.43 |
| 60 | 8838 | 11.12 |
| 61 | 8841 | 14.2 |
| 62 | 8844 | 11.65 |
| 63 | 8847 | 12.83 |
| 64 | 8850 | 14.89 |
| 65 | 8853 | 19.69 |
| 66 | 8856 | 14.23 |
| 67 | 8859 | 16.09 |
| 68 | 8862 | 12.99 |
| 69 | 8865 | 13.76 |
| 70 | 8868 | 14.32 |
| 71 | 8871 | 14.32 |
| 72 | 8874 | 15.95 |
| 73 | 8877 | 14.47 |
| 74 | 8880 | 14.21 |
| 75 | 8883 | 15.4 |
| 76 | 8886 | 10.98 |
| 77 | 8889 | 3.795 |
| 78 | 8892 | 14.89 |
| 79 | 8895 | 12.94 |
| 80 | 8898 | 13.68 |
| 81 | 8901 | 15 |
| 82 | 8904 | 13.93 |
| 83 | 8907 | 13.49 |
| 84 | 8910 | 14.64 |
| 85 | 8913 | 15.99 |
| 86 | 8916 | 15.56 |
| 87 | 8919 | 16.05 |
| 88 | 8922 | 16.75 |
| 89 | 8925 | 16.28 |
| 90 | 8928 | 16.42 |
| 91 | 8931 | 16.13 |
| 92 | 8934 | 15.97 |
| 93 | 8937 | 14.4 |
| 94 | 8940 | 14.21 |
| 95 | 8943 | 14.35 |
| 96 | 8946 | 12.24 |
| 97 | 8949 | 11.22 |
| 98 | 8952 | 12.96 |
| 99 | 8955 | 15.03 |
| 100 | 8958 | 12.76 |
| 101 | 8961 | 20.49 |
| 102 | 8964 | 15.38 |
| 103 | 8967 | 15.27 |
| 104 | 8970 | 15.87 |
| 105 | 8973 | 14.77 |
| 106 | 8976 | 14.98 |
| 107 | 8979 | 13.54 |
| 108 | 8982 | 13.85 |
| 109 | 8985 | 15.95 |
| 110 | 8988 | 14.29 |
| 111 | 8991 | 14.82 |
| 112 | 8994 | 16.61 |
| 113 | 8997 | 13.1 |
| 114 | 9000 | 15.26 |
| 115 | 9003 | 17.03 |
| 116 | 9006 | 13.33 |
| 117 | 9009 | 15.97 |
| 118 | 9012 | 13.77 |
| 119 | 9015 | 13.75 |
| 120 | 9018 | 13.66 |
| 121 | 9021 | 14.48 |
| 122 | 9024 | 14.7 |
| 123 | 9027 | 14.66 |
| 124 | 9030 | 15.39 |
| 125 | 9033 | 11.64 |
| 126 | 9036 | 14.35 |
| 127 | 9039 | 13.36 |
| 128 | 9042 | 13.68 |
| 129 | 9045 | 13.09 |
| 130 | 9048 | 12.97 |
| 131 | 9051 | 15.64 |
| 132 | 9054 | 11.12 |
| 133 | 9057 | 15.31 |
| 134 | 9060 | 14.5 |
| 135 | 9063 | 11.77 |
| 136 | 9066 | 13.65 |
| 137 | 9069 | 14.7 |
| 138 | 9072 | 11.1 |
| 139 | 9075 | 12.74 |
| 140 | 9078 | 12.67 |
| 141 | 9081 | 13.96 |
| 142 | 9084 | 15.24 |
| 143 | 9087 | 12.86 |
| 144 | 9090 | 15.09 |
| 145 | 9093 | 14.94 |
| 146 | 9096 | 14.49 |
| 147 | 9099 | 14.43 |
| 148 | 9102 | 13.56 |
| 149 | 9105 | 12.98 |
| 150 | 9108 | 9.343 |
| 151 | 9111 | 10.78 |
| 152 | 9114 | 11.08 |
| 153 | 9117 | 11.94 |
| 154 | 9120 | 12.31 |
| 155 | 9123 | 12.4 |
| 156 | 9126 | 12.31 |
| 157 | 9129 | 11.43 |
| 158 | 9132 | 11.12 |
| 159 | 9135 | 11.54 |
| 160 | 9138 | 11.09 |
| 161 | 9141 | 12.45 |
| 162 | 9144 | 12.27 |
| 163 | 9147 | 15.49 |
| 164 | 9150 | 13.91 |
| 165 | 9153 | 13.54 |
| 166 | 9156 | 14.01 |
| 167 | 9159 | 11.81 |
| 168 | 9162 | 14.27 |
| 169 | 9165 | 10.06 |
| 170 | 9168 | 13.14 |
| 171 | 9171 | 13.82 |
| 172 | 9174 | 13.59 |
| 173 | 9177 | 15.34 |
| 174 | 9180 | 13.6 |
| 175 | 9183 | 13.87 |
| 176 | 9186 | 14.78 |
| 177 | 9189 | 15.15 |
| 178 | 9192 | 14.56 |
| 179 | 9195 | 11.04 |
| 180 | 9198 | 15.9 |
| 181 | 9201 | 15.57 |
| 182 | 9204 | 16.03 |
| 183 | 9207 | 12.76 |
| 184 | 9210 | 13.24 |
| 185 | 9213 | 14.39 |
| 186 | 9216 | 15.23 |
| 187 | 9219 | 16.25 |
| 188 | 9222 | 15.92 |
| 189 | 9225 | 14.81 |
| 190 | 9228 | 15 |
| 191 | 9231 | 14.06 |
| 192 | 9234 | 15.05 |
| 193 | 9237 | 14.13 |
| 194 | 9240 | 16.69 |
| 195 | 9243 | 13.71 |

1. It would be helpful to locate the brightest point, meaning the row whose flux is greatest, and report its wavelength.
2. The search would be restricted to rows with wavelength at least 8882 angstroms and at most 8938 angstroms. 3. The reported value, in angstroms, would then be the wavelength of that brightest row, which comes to 8922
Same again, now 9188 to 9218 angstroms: 9204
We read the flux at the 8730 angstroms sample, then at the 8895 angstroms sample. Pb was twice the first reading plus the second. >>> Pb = 39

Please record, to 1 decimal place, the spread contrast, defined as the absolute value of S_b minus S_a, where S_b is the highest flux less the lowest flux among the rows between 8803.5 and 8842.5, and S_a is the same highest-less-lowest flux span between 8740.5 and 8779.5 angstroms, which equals 5.1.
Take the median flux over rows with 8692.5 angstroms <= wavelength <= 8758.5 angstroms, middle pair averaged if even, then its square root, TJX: 3.90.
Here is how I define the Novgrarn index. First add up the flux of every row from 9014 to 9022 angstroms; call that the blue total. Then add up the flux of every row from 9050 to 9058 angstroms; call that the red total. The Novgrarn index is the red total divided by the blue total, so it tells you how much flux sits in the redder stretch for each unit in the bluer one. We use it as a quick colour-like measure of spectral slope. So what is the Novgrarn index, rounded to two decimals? 1.00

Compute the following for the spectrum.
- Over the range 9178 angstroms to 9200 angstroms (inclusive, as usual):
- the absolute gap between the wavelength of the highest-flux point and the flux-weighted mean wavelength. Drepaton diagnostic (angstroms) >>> 9.0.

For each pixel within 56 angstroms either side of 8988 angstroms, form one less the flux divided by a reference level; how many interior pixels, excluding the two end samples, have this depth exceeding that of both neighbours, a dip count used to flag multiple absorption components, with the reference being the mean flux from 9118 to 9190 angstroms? 13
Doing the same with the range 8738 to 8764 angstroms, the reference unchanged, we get 2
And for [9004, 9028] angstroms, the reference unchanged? 1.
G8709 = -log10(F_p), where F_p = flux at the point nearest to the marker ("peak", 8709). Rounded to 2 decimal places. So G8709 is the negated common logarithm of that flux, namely -1.24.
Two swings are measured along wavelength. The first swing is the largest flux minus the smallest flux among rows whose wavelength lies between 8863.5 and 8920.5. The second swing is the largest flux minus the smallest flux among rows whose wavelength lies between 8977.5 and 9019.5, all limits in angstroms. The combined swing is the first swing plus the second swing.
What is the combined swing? 16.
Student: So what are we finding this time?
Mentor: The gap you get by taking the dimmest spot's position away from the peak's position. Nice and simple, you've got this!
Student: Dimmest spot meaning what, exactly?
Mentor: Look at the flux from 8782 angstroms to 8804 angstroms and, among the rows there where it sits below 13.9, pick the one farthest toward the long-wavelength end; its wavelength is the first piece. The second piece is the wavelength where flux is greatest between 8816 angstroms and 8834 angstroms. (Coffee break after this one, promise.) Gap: 30 angstroms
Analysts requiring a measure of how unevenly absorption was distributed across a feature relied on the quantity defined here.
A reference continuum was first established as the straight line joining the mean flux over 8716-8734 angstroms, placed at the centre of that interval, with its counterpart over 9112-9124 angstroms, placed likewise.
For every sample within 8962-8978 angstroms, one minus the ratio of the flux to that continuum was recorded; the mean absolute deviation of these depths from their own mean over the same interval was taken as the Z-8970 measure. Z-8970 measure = 0.021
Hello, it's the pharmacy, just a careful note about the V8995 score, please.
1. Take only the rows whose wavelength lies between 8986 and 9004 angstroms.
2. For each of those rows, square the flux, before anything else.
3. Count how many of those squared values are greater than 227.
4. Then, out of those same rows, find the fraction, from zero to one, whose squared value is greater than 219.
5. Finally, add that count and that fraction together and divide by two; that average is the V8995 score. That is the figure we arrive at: 1.8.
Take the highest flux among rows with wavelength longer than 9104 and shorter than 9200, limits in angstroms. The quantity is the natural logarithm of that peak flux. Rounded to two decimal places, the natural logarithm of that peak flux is 2.77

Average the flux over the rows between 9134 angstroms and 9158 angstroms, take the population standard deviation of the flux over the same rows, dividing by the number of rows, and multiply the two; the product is 17.8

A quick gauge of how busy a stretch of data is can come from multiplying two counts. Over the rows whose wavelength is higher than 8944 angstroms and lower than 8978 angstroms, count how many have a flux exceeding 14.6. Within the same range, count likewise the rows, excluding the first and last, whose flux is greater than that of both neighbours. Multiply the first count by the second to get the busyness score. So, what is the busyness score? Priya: 21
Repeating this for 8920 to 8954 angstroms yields 10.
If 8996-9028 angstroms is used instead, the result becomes 15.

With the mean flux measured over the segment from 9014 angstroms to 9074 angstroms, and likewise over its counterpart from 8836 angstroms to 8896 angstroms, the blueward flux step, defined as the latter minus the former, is 0.0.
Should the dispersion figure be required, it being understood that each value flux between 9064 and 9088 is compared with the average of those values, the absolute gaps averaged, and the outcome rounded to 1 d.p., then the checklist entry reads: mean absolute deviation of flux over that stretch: 1.0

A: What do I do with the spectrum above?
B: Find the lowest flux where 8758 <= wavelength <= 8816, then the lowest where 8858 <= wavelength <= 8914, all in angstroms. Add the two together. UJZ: 13.2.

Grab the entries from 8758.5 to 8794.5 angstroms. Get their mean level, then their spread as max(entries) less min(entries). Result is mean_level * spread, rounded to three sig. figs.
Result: 166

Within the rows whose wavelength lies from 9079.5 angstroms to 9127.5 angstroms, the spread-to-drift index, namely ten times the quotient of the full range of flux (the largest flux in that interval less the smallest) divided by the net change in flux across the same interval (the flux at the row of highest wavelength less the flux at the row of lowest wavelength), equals -36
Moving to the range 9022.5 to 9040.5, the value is -28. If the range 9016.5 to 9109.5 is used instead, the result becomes -15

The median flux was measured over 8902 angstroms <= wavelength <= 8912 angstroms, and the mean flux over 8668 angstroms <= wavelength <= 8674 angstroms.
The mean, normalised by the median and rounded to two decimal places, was 1.00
